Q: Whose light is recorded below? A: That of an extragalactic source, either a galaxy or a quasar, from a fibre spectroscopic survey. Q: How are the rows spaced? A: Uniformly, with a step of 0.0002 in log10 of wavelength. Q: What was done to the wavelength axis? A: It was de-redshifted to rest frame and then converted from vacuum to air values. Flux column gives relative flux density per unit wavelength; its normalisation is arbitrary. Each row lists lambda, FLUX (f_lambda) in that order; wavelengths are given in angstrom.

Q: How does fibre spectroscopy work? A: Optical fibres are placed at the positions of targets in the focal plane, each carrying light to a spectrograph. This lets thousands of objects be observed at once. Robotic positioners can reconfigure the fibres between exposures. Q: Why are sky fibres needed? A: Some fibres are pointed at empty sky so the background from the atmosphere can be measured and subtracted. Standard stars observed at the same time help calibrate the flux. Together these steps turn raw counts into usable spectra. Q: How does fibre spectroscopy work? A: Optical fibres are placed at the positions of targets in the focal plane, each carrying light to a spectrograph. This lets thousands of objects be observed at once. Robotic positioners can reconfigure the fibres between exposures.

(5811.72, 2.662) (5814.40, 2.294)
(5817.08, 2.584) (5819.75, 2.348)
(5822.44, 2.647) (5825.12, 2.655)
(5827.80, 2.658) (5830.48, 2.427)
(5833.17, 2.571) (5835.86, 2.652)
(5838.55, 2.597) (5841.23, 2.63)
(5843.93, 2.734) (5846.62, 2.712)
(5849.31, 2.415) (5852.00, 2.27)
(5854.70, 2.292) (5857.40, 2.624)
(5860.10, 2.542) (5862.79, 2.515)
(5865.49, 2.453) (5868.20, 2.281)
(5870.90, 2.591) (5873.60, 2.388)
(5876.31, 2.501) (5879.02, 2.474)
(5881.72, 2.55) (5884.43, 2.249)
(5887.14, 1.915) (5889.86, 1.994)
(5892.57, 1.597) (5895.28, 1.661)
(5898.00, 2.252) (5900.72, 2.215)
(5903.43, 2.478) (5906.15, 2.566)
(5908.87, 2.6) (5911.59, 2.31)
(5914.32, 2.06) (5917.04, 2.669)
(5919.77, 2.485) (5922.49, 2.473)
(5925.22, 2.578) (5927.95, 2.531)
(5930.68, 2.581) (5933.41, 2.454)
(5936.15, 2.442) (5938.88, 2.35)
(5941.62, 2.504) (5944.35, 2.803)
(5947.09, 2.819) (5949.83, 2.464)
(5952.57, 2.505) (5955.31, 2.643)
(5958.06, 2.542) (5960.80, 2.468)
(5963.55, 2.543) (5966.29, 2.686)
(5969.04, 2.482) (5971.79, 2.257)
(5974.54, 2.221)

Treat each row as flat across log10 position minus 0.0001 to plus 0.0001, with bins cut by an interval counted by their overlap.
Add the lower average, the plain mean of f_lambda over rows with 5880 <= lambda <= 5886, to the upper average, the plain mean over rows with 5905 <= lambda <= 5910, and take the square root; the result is 2.23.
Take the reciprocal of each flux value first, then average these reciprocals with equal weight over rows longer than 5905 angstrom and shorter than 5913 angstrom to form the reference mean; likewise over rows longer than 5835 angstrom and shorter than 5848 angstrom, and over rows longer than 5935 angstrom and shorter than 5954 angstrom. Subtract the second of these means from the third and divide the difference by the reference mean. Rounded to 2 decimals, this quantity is 0.04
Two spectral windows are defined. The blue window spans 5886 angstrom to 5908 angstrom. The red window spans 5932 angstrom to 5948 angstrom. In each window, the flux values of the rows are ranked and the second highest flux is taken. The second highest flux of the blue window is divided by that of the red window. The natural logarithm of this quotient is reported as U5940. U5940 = -0.12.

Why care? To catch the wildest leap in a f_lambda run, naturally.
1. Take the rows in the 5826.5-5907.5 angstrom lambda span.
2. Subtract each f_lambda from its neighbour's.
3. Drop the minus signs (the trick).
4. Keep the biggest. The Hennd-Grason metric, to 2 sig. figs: 0.59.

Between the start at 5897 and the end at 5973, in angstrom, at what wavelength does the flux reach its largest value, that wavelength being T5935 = 5947.09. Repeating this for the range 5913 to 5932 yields 5917.04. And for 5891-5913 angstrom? 5908.87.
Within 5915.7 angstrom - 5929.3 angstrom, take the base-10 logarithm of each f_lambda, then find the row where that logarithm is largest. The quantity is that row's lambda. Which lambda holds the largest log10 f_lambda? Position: 5917.04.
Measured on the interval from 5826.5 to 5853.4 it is 5843.93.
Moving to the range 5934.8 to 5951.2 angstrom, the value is 5947.09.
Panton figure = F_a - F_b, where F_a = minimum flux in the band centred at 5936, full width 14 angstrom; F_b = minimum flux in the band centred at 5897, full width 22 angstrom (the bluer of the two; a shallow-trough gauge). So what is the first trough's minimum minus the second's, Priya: 0.8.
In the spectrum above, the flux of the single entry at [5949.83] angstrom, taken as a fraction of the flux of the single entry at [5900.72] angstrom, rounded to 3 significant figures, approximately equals 1.11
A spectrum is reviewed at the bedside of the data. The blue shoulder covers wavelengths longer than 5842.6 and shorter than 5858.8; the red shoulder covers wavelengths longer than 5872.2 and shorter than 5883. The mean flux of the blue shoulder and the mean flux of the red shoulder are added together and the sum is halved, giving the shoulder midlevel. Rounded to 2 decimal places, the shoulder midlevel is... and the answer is 2.49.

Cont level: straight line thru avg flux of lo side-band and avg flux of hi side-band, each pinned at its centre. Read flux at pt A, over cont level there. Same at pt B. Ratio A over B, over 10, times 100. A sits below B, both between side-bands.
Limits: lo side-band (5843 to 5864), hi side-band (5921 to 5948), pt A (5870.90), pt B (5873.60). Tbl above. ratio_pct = 10.86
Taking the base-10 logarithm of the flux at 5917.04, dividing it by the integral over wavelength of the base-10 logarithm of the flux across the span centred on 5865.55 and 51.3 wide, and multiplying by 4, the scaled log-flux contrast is 0.0867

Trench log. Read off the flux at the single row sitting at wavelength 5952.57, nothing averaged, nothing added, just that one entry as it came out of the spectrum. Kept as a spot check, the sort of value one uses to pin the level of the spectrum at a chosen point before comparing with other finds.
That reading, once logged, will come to 2.505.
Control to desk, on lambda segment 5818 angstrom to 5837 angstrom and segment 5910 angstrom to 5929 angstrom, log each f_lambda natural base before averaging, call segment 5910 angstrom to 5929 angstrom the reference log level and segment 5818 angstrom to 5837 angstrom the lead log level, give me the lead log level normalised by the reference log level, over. 1.06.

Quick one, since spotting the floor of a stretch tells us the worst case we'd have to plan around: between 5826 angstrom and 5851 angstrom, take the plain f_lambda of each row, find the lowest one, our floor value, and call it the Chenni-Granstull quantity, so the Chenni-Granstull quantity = 2.415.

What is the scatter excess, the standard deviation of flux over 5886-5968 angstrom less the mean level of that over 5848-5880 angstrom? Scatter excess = -2.15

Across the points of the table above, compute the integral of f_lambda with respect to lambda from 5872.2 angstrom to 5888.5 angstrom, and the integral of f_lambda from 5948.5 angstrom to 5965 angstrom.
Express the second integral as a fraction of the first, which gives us 1.09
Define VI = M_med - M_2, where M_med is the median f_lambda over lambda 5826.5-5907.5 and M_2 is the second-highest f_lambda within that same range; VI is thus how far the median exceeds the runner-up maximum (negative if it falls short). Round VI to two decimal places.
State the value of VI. -0.24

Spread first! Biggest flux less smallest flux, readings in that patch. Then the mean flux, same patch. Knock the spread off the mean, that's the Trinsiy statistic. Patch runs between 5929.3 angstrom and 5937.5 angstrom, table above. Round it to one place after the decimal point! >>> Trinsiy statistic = 2.4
